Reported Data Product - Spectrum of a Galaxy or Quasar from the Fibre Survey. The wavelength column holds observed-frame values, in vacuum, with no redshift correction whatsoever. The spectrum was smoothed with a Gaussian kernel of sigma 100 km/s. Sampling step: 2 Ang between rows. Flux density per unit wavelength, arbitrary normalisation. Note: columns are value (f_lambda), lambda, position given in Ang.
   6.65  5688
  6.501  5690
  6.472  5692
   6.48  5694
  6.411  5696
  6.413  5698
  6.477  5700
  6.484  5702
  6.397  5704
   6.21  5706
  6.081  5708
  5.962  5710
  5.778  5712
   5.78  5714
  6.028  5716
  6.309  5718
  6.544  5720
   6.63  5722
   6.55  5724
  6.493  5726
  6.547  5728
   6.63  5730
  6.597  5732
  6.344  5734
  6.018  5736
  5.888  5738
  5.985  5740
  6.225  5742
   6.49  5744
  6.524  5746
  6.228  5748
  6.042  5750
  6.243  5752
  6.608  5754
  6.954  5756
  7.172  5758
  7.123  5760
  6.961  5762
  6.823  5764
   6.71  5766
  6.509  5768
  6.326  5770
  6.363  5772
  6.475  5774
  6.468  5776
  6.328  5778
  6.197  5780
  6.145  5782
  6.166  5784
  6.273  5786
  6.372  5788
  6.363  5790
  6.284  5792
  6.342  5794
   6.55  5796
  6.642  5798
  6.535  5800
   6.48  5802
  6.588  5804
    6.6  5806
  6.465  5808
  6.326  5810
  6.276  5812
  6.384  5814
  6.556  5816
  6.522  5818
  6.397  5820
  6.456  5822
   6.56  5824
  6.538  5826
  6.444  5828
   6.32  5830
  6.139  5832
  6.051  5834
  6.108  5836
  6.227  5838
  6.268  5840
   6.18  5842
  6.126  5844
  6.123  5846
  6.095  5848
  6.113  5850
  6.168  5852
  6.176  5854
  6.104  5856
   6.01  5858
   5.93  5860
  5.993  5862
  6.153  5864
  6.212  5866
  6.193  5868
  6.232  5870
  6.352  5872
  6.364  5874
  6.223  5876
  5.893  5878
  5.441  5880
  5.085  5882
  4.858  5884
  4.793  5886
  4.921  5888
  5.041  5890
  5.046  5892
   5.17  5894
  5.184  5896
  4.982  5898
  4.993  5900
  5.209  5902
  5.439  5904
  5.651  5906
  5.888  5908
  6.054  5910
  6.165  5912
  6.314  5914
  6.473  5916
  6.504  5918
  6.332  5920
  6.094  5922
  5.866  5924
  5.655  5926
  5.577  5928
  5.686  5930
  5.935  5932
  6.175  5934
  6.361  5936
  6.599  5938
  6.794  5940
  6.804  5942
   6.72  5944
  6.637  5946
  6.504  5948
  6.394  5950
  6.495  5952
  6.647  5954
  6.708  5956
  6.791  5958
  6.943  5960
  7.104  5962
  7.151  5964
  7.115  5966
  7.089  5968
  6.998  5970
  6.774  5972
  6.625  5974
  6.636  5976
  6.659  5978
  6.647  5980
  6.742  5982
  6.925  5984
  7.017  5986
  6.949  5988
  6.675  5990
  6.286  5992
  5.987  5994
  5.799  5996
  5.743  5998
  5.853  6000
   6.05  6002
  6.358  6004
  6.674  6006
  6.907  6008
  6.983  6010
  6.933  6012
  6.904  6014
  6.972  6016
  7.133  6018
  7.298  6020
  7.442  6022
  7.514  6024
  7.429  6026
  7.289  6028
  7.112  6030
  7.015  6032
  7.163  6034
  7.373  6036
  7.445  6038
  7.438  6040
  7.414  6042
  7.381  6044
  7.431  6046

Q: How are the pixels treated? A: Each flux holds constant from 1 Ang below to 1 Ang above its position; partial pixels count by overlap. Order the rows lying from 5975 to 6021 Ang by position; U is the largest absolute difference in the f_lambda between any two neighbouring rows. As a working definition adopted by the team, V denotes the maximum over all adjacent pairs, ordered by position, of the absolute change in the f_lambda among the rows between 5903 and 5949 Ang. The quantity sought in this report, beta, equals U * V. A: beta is 0.097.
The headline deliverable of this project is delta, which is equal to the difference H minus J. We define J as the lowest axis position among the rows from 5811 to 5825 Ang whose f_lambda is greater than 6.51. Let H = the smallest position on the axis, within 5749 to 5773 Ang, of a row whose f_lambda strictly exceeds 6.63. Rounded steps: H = 5756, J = 5816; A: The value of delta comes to -60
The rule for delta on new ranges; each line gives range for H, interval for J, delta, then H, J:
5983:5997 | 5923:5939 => 46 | 5984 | 5938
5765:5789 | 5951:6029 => -188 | 5766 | 5954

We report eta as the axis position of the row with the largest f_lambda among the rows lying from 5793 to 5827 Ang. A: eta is 5798 Ang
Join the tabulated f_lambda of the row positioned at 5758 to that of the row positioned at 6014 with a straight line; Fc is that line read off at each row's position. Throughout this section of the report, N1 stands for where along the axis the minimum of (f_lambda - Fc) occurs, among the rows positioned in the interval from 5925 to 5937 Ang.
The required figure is 5928 Ang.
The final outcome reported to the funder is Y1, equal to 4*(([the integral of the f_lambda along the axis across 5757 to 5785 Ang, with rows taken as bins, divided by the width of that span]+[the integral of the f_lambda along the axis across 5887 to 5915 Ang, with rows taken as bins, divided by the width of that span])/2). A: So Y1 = 24.0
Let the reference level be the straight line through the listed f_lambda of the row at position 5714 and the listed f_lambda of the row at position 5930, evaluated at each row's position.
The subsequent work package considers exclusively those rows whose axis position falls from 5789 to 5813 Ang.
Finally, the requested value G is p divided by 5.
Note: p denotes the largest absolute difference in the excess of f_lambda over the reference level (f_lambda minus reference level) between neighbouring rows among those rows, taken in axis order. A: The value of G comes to 0.042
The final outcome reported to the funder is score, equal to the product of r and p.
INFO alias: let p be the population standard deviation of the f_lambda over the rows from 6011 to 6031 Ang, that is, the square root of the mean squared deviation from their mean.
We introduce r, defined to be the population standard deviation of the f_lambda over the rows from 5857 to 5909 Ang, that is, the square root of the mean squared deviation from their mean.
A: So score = 0.113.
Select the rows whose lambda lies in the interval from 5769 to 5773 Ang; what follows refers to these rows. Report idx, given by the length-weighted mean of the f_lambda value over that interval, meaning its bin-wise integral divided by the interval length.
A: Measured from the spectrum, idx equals 6.34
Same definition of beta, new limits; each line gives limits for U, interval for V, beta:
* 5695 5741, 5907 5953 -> 0.081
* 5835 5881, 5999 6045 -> 0.143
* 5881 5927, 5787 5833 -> 0.050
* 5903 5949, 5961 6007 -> 0.097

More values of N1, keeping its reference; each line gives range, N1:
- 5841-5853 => 5848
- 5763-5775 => 5770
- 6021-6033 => 6032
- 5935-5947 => 5936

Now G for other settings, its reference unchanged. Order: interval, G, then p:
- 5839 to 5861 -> 0.019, 0.093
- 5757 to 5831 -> 0.042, 0.209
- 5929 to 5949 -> 0.050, 0.250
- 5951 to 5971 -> 0.032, 0.162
